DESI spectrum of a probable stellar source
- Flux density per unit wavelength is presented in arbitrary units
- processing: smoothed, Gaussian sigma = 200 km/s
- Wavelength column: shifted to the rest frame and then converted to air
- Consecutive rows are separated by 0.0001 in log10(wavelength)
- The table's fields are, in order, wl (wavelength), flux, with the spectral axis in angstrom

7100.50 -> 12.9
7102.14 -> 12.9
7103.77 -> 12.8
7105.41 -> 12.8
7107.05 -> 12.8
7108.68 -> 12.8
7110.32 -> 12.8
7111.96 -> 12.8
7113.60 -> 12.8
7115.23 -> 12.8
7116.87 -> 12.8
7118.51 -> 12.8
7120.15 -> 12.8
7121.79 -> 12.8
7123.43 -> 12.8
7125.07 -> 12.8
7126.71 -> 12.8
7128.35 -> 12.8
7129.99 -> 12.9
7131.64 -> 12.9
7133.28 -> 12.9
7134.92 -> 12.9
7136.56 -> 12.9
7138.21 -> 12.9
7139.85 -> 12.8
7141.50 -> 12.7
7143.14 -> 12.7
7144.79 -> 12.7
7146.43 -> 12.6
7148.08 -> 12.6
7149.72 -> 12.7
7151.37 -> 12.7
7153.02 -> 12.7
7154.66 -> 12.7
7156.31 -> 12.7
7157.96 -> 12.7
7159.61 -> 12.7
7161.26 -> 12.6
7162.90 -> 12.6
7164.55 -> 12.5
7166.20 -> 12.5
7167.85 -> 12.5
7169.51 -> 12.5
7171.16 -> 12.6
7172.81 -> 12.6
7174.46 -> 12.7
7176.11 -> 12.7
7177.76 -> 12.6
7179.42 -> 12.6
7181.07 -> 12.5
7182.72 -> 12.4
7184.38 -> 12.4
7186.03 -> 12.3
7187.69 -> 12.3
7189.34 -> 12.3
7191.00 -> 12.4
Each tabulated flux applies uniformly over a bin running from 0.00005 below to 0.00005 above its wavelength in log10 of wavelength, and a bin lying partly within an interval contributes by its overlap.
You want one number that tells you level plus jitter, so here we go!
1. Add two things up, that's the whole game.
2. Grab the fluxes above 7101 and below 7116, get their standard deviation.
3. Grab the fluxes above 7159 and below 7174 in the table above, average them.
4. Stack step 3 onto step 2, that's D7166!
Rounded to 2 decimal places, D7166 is 12.60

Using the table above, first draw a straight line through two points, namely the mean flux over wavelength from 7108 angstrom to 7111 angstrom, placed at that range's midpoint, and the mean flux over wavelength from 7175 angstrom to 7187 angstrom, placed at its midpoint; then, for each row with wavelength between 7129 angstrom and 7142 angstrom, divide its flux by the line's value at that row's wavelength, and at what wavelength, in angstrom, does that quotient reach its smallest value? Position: 7141.50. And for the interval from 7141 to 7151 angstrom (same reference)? 7146.43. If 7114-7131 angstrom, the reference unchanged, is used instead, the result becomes 7115.23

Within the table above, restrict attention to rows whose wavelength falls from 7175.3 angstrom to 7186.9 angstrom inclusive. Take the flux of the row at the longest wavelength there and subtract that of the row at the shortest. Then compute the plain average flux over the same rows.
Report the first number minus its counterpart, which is -12.9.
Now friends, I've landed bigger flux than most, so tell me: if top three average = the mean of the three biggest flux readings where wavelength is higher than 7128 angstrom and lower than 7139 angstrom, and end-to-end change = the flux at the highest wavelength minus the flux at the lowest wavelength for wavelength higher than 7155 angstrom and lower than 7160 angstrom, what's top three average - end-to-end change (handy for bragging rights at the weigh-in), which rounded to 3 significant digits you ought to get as 12.9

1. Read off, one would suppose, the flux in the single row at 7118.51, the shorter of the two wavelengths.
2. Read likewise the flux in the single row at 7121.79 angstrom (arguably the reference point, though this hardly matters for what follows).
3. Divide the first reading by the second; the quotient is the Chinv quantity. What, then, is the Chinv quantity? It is 1.000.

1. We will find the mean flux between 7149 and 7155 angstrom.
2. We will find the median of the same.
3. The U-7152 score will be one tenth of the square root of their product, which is 1.27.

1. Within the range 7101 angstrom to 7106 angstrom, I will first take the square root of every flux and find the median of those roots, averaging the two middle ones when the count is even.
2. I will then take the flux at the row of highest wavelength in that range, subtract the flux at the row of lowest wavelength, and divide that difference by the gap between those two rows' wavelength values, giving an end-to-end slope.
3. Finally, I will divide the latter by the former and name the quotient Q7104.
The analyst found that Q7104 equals -0.009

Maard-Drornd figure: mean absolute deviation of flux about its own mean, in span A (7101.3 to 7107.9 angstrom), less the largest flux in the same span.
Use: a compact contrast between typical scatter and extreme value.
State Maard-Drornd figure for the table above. -12.9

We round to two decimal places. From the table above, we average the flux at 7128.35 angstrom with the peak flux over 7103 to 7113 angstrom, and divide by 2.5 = 5.12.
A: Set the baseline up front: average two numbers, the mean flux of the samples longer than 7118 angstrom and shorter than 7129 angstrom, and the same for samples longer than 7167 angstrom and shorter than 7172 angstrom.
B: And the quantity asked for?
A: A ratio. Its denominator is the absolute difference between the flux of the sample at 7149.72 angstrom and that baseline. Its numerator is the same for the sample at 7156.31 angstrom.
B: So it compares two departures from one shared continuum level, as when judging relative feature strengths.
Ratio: 1.00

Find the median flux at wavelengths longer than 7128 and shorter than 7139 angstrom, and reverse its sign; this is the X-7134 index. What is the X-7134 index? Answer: -12.90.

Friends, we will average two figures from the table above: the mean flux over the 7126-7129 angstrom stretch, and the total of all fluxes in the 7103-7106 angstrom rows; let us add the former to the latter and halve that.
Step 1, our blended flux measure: 19.20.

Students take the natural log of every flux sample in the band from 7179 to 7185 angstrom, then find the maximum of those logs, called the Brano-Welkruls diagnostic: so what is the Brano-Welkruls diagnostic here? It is 2.53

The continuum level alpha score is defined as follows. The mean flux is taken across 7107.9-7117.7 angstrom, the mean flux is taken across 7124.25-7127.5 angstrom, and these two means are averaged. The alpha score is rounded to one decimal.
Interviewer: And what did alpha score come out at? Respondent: 12.8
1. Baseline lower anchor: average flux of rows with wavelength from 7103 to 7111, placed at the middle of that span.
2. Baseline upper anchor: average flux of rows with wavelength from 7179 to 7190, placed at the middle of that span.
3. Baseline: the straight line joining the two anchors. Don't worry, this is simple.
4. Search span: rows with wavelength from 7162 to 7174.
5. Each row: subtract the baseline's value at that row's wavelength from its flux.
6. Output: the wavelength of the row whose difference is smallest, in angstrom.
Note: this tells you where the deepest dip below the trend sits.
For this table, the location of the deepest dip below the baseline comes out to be 7164.55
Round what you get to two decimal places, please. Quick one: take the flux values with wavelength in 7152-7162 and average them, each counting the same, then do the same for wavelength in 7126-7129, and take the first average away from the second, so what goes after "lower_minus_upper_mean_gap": 0.12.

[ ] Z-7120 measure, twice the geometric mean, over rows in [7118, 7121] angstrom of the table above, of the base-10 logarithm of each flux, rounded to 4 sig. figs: 2.214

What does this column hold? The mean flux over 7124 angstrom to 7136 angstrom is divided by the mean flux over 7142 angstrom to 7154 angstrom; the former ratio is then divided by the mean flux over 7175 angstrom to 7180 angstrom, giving 0.0803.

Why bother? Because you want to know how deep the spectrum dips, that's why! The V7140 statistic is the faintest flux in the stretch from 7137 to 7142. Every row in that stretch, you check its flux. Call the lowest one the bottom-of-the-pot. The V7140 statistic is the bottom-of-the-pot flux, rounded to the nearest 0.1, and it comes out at 12.7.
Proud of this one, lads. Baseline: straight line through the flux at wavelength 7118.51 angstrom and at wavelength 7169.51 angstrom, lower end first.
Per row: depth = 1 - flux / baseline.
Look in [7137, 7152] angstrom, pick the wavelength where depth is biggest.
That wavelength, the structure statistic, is 7146.43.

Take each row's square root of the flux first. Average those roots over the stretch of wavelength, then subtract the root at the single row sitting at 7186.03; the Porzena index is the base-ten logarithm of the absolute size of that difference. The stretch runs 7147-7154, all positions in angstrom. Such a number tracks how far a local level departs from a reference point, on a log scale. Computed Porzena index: -1.3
